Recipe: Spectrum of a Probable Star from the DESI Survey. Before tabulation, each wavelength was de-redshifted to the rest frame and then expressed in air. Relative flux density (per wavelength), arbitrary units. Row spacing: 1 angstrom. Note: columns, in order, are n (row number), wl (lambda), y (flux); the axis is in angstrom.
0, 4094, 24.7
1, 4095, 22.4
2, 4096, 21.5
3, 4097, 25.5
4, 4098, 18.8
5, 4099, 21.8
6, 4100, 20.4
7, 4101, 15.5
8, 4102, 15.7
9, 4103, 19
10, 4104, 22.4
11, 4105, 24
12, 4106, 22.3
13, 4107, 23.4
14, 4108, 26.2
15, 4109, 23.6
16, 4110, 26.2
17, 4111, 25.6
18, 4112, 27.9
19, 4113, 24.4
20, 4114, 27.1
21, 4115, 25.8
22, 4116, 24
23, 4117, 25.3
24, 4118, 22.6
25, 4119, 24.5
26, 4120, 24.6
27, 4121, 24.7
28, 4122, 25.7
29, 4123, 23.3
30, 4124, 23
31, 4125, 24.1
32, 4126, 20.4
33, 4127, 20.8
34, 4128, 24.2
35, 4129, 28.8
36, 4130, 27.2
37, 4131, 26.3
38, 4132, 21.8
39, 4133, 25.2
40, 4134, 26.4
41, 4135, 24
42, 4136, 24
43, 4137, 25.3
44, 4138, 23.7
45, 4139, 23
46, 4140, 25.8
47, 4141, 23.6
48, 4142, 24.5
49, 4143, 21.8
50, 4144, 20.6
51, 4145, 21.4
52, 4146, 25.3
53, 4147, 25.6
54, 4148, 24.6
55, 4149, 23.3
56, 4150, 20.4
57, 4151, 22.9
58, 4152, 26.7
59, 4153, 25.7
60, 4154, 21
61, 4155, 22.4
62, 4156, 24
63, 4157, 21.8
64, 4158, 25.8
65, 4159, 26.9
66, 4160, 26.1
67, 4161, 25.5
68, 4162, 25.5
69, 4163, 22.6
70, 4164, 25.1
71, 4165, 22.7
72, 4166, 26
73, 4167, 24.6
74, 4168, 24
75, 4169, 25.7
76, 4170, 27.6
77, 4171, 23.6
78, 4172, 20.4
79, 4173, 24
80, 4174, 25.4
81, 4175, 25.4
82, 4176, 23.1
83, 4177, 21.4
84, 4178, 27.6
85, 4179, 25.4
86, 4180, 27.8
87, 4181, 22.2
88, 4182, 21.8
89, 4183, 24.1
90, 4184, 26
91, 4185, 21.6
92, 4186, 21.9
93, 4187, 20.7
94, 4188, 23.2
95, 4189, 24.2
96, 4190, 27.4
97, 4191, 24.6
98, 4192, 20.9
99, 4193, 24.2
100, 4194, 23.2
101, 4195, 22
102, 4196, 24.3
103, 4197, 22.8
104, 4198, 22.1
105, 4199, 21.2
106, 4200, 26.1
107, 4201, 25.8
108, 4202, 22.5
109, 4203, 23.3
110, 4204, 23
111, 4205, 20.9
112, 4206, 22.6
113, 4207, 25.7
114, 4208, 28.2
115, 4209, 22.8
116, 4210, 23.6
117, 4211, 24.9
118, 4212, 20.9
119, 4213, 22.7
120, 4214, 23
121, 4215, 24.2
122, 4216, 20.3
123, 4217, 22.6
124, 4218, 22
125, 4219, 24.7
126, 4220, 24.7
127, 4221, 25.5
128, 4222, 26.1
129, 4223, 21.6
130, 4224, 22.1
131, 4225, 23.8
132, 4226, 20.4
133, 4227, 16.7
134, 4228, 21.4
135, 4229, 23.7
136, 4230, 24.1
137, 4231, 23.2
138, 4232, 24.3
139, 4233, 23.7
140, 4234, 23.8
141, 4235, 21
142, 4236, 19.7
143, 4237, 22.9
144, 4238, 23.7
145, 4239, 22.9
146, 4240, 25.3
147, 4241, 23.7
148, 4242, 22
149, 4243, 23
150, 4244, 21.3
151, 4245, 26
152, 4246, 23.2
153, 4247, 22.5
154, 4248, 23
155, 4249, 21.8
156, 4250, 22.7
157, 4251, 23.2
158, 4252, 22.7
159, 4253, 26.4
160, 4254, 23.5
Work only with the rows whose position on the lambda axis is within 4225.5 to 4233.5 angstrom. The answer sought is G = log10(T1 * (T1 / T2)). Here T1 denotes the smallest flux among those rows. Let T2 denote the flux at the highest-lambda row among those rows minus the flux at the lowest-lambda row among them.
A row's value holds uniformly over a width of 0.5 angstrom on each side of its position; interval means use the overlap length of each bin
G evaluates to 1.93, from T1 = 16.7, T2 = 3.3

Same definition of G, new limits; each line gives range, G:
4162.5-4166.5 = 2.18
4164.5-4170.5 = 2.02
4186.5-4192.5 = 3.33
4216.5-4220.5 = 2.36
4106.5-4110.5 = 2.29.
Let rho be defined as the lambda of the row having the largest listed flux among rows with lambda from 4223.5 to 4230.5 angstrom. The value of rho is 4230 angstrom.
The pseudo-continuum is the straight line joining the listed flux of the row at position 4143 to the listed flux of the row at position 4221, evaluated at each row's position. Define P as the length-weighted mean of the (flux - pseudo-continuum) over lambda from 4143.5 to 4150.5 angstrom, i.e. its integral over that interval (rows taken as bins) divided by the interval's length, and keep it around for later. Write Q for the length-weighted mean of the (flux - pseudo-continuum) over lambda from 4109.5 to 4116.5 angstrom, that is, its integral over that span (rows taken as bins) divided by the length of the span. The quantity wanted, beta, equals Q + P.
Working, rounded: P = 1.0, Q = 5.5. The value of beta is 6.5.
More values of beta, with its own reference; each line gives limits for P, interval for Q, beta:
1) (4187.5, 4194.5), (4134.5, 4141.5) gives 2.5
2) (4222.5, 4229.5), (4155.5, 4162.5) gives -1.8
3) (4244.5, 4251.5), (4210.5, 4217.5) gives -6.1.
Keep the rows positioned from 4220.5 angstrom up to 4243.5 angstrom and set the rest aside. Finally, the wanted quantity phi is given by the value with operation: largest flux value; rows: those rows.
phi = 26.1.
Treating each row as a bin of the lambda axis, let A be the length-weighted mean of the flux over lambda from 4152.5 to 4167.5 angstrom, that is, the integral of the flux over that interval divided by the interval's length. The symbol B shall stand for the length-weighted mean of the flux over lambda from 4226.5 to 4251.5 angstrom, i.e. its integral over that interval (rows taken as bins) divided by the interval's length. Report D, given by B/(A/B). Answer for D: 21.2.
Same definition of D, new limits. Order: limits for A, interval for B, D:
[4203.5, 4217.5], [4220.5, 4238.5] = 22.1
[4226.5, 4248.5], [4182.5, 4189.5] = 23.4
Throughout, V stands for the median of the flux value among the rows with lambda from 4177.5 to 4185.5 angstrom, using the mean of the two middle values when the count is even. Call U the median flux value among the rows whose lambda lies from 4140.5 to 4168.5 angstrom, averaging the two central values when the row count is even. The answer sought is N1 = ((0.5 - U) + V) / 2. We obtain 0.5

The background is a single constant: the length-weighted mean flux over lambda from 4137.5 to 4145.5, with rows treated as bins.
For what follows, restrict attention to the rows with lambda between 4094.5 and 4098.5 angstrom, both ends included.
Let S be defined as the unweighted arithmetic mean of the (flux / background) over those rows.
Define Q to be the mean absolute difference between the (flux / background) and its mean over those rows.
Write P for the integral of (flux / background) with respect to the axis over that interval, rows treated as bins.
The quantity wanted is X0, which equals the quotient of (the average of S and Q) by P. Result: 0.136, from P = 3.8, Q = 0.082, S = 0.96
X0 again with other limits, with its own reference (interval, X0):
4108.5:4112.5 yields 0.131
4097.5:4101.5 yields 0.138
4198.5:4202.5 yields 0.136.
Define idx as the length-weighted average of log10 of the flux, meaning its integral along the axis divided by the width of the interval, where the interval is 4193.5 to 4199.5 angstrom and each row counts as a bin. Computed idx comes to 1.35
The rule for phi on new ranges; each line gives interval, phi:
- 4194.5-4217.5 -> 28.2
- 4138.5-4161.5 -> 26.9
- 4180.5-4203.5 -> 27.4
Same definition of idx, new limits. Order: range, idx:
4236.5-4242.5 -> 1.37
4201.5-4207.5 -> 1.36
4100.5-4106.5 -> 1.29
